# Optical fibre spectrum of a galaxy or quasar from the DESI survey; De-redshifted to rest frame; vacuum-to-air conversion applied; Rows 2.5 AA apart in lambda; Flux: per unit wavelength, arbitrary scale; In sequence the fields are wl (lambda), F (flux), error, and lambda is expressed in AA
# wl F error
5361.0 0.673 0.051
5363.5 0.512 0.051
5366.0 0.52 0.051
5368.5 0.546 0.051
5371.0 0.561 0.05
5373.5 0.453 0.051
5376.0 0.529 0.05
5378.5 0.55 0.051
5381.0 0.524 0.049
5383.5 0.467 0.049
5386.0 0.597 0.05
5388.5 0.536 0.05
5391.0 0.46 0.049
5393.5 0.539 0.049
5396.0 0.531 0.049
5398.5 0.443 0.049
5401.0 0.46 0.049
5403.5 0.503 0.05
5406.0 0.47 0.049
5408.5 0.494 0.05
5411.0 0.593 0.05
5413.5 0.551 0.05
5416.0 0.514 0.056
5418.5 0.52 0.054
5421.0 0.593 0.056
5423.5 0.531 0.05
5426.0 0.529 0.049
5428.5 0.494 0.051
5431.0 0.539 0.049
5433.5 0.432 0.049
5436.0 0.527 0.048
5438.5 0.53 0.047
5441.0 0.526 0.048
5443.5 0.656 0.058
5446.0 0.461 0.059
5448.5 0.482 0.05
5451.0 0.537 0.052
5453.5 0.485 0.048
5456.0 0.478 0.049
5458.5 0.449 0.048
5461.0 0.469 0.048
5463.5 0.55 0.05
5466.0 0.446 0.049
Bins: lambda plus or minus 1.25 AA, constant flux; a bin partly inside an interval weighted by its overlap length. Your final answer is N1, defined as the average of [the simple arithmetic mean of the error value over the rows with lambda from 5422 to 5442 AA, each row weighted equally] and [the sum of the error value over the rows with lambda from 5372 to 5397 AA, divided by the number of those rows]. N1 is 0.0493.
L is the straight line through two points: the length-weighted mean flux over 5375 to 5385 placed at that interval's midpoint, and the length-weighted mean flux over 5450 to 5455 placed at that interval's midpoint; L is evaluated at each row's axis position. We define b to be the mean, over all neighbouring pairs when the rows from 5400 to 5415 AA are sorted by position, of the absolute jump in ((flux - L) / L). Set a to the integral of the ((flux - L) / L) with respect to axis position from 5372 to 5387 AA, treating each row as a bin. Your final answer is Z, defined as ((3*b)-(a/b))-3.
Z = -2.8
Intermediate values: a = 0.0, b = 0.094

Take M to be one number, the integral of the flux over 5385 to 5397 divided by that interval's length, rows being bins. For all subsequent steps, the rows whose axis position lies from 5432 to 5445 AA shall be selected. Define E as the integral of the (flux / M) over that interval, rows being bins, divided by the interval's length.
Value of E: 1.00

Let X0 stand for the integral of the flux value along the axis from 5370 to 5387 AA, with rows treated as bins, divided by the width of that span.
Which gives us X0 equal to 0.524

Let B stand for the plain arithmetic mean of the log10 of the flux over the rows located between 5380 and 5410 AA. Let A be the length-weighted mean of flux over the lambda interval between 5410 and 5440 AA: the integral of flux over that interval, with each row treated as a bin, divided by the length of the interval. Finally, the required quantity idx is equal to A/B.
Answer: -1.76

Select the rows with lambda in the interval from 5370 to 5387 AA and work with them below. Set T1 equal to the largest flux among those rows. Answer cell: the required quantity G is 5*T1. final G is 3.0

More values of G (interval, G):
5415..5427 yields 3.0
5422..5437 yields 2.7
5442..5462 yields 3.3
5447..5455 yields 2.7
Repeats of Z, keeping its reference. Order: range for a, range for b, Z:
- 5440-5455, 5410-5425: -7.9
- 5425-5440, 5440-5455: -2.0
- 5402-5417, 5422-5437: -4.1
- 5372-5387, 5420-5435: -2.8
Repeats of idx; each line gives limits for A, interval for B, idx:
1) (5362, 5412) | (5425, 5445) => -1.85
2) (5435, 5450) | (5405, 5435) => -1.87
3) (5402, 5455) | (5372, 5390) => -1.84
